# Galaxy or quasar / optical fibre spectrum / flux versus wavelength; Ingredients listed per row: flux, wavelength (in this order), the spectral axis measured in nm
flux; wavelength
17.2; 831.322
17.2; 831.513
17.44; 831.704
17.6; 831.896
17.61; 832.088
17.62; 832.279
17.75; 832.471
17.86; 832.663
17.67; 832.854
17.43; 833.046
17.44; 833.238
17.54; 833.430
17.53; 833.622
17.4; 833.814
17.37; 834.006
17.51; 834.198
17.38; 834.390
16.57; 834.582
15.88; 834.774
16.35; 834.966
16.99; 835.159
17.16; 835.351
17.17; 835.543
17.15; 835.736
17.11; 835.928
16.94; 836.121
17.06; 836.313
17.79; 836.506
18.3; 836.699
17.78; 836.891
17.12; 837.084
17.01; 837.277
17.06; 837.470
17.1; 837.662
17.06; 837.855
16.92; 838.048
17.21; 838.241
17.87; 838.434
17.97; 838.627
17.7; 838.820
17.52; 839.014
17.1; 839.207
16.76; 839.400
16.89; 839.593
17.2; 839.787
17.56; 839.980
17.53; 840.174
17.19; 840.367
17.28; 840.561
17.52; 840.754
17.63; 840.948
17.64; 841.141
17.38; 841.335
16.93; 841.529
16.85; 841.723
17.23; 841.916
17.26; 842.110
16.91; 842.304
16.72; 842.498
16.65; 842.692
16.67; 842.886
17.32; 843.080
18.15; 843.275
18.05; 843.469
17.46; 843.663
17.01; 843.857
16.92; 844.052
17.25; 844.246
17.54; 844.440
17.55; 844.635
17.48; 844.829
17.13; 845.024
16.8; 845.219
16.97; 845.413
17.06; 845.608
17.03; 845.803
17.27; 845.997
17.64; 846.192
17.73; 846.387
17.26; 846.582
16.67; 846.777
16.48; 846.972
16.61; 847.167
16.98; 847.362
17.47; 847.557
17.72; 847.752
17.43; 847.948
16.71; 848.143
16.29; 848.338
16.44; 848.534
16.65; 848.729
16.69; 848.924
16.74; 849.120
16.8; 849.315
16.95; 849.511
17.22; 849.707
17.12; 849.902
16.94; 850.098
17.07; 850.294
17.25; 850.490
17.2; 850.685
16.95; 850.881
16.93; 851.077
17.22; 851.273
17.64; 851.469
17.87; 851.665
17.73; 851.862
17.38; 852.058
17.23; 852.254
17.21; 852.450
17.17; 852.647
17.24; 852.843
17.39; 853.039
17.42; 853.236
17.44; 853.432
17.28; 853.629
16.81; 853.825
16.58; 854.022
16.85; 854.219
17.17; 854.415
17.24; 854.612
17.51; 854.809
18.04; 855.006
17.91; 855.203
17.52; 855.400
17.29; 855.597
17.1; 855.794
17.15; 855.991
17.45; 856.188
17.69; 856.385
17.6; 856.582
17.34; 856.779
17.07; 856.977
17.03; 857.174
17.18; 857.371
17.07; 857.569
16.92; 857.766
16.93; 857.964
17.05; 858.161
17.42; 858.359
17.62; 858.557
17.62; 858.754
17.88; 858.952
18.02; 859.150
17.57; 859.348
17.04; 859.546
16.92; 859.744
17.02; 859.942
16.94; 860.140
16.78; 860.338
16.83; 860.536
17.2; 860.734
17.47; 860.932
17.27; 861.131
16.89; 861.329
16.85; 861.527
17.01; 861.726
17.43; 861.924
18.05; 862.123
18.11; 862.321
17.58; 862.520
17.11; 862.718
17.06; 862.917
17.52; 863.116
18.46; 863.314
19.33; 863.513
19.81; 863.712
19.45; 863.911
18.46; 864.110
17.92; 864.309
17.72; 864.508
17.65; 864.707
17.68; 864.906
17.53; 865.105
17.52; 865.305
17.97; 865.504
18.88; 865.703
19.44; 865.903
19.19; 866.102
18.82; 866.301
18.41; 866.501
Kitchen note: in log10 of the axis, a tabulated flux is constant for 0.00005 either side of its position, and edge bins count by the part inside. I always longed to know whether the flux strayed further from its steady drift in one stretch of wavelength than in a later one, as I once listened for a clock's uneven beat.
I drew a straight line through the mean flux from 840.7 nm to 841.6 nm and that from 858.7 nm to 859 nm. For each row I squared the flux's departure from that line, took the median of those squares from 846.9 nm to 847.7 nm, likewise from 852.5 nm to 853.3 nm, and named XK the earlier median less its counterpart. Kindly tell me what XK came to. 0.47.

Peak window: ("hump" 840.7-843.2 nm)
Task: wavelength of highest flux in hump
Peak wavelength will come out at 841.141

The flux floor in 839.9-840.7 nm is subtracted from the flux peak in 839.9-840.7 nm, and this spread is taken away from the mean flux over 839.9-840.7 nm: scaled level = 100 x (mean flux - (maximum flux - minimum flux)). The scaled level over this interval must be 1702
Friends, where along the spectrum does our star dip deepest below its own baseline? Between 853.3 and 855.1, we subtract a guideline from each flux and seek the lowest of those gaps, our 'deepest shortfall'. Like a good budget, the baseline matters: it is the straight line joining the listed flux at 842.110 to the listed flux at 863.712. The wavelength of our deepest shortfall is 854.022 nm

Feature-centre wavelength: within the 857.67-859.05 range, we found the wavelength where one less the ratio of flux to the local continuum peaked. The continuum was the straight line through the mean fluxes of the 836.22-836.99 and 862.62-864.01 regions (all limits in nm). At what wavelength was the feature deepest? 857.766 nm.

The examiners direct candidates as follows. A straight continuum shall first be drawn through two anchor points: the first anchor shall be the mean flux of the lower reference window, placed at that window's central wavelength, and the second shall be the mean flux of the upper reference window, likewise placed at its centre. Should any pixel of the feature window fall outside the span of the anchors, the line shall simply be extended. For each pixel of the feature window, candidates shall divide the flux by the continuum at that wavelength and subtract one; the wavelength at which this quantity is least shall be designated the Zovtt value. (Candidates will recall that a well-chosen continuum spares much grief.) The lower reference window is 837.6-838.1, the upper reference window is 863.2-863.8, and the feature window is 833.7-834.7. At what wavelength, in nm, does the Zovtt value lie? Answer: 834.582 nm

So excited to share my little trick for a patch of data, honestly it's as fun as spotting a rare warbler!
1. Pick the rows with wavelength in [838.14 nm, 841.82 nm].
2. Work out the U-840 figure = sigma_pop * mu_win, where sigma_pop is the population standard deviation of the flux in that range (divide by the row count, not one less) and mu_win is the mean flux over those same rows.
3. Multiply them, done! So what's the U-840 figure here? 5.9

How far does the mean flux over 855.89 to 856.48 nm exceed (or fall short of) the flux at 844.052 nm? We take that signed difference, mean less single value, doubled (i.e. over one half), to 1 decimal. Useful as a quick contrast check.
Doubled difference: 1.0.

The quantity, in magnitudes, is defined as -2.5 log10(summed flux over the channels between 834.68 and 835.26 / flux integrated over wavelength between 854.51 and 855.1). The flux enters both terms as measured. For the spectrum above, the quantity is -1.69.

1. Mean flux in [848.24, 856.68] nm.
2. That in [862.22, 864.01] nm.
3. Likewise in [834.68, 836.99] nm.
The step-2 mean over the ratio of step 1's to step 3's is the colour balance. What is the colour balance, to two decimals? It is 18.21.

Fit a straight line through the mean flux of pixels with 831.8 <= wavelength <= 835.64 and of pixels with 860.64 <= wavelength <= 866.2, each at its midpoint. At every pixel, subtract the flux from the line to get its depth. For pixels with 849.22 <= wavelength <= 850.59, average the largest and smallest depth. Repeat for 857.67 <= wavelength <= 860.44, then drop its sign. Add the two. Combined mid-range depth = 1.09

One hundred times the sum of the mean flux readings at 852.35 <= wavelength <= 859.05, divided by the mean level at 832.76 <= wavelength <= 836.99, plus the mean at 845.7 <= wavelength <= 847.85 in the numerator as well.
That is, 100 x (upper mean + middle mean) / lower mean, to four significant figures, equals 199.8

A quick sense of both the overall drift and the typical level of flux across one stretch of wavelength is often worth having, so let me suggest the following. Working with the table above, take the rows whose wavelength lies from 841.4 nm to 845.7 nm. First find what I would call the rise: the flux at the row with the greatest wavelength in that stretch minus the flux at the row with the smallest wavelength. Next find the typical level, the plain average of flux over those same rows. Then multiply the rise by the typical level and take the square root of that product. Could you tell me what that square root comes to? 1.5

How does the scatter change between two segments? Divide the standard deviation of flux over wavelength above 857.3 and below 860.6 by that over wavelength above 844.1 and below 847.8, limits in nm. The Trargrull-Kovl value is 1.01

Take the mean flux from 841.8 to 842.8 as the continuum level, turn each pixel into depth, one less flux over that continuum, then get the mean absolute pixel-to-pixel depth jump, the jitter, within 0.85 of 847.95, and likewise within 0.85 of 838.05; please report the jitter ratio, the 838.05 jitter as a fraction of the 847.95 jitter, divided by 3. 0.18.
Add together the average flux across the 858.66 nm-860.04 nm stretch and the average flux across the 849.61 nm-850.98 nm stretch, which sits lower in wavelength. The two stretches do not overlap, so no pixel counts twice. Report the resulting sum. 34.5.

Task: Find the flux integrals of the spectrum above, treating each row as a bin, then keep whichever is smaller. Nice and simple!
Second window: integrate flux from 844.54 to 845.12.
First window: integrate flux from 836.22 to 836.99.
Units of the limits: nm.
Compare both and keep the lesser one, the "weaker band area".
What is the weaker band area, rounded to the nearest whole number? 10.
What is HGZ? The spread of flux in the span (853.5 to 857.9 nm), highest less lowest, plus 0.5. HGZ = 1.96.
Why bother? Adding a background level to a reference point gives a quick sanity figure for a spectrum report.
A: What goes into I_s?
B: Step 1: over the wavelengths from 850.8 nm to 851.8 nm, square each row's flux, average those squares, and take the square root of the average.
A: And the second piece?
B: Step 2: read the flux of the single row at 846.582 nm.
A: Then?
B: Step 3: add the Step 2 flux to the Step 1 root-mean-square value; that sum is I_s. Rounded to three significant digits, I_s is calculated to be 34.6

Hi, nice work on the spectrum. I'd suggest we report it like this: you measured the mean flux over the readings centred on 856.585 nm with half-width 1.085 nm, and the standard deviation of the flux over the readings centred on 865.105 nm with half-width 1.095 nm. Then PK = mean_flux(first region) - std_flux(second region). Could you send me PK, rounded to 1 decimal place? 16.6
